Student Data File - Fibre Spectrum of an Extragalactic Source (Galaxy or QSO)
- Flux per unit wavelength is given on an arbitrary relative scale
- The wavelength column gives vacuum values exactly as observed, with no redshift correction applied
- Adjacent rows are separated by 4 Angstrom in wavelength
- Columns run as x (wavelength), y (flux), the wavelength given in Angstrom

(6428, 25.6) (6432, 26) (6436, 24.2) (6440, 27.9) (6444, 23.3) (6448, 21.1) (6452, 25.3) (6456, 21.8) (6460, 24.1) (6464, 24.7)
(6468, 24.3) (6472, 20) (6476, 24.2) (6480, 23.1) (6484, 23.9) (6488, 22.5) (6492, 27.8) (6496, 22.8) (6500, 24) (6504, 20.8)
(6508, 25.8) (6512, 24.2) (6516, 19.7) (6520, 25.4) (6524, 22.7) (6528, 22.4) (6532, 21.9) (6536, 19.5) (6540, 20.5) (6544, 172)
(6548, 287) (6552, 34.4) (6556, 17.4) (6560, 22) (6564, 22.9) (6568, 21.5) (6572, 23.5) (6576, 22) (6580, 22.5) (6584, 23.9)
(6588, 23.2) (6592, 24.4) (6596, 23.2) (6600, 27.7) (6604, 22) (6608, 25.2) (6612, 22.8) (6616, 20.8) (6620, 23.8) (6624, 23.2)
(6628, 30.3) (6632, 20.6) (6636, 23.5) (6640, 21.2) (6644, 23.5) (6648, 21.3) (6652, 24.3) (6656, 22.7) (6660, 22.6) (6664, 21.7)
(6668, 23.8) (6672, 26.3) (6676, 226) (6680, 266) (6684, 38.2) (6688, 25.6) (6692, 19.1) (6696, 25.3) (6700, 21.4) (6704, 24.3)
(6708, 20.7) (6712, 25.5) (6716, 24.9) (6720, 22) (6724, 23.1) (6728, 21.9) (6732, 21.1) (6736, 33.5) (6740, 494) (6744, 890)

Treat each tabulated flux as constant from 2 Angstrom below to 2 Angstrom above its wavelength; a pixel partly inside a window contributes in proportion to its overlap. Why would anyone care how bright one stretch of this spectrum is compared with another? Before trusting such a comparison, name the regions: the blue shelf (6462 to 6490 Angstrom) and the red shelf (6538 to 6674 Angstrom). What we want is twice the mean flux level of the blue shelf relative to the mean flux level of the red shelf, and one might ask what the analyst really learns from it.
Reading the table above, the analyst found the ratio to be 1.3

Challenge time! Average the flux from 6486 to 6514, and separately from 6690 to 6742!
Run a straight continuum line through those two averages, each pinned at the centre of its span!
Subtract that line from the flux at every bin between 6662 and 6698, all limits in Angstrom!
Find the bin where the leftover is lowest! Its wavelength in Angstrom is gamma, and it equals 6692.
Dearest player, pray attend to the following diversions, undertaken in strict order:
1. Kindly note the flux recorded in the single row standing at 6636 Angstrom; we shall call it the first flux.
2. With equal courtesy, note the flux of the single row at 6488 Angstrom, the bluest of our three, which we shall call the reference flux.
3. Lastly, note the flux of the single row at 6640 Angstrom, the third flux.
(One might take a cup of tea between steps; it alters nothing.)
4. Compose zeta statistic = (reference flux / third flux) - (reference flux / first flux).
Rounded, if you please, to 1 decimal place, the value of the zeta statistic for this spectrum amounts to 0.1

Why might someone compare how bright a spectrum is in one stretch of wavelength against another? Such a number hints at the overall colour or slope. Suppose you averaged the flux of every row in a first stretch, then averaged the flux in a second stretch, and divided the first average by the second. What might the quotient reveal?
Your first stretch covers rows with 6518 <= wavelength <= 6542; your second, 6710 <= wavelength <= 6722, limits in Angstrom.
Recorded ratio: 0.91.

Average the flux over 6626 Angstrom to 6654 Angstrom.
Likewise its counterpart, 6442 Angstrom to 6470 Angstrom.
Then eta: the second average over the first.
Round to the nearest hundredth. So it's 1.00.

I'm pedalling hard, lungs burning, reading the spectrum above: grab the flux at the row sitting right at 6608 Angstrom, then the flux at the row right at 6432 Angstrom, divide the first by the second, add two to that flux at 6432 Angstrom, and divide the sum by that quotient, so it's 29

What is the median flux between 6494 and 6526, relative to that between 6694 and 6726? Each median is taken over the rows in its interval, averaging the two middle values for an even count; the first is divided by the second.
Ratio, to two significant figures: 0.99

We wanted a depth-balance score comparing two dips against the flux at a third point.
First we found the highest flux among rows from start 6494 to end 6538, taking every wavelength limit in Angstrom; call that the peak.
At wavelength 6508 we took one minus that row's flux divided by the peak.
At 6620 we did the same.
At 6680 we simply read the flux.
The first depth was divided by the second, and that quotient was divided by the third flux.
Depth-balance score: 0.000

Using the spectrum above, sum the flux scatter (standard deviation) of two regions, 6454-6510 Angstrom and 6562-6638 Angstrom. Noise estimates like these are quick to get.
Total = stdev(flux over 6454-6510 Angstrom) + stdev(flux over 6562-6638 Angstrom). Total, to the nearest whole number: 4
